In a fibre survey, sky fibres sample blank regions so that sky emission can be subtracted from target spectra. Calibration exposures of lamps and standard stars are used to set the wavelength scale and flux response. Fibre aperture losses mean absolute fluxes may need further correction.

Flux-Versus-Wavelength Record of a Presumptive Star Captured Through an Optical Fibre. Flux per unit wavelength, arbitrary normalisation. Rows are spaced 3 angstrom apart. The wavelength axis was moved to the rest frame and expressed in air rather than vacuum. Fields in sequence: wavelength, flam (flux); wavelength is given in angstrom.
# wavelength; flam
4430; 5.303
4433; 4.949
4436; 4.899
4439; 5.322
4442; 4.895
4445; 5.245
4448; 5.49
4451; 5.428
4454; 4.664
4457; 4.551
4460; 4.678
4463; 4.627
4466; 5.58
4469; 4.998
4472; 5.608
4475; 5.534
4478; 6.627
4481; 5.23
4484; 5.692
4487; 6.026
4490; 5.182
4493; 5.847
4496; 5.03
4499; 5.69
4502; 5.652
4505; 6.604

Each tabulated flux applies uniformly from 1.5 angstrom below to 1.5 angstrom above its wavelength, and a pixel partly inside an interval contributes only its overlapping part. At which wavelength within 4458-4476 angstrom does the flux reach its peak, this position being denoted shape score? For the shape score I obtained 4472 angstrom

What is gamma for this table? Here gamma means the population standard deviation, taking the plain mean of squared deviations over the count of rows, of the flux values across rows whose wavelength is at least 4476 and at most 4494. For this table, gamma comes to 0.49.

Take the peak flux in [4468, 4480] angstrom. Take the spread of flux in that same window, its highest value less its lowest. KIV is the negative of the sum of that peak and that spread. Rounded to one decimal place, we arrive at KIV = -8.3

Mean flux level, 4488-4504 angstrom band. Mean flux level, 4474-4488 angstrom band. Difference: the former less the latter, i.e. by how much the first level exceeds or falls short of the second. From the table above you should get -0.3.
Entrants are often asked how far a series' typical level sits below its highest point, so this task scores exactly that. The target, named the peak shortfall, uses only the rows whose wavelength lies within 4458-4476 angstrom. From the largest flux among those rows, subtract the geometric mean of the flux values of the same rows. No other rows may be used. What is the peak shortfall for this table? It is 0.454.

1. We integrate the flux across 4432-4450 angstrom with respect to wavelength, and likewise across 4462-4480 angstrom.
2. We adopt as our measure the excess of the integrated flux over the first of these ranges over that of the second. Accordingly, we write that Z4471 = -7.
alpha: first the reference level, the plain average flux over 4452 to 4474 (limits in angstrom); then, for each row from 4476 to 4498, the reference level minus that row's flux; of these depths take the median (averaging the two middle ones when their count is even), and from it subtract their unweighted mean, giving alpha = -0.03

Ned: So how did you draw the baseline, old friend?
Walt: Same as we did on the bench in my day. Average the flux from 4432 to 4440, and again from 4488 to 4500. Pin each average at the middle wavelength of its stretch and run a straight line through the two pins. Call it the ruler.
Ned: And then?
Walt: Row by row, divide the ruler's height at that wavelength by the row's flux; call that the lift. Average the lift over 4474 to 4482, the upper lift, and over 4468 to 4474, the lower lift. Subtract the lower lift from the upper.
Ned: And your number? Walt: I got -0.07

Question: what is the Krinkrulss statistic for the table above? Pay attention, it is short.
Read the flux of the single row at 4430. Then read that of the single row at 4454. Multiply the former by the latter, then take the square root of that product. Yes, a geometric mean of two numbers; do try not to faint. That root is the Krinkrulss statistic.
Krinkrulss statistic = 5.0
